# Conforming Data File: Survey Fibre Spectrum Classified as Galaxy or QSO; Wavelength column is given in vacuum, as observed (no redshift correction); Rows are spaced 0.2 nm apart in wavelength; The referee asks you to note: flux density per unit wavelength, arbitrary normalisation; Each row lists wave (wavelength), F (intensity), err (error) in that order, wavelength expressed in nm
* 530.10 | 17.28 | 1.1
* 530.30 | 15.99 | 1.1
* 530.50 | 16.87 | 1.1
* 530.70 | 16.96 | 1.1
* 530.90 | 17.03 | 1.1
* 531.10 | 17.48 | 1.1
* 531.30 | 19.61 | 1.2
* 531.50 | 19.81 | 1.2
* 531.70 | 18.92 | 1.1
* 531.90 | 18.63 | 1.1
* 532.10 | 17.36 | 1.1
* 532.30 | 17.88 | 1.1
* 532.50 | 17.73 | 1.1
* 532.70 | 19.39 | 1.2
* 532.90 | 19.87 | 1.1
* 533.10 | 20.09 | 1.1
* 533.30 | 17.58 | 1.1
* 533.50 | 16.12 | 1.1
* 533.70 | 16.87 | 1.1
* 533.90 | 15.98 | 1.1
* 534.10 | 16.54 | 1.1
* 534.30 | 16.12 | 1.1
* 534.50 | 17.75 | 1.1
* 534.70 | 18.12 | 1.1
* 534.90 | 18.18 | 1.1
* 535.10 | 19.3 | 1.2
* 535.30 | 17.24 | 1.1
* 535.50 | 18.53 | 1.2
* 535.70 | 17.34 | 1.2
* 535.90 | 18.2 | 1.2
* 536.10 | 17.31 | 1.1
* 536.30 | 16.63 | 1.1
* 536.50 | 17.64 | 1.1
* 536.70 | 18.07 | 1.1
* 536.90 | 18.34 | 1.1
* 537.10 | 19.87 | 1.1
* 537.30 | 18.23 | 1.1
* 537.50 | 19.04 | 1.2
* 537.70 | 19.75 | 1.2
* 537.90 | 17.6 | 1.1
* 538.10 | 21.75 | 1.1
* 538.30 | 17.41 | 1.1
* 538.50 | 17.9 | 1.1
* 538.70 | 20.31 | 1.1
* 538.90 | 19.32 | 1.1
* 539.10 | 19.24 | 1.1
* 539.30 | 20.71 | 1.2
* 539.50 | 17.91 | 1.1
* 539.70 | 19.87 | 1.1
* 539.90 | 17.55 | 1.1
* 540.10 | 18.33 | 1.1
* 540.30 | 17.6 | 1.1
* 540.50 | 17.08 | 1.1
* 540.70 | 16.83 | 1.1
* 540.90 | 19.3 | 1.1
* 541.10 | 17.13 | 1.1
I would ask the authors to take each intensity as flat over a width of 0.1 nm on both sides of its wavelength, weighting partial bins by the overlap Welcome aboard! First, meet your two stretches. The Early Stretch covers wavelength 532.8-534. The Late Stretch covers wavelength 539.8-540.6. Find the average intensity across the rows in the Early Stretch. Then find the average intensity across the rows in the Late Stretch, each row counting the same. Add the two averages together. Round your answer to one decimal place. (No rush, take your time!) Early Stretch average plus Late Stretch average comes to 35.4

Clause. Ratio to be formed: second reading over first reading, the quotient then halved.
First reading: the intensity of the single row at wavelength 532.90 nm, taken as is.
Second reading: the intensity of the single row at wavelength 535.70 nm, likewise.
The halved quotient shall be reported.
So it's 0.44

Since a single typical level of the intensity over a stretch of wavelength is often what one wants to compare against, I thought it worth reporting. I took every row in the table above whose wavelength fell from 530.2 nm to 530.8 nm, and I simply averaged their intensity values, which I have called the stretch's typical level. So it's 16.6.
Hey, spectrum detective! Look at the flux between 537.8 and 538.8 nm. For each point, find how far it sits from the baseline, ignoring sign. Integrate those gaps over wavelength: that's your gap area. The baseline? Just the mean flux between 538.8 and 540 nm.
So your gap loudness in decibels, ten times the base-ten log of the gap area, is 2.2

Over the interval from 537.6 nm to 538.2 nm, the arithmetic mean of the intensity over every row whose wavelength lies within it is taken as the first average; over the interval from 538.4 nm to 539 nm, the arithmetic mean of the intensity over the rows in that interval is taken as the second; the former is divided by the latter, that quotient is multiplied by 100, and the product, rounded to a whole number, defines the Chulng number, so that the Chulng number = 103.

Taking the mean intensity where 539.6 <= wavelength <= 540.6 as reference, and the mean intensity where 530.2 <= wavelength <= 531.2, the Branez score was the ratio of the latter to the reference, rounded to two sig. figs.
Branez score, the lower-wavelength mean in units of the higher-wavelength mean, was 0.93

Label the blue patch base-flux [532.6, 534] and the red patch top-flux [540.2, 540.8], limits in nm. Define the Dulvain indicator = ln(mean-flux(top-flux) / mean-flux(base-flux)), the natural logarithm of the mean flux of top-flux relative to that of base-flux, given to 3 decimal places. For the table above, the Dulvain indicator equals -0.046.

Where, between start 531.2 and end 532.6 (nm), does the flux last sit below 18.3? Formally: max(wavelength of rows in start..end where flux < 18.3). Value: 532.50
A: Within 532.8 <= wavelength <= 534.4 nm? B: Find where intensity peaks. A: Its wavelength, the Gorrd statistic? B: 533.10 nm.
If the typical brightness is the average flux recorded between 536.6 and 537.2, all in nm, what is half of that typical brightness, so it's 9.38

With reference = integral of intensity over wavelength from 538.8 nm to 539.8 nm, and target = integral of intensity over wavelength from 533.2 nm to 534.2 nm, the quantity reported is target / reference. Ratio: 0.86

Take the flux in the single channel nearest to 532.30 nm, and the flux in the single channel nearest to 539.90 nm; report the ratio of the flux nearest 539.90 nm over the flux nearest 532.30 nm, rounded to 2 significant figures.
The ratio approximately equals 0.98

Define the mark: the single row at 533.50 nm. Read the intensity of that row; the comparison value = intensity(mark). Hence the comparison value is 16.12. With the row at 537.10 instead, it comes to 19.87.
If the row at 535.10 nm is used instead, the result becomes 19.3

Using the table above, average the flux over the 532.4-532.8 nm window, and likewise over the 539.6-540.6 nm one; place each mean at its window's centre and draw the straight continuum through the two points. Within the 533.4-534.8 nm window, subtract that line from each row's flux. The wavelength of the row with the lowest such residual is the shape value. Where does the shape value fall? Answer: 533.90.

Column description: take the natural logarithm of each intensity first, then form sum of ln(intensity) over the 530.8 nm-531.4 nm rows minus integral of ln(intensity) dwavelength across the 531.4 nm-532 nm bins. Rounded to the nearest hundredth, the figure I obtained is 6.90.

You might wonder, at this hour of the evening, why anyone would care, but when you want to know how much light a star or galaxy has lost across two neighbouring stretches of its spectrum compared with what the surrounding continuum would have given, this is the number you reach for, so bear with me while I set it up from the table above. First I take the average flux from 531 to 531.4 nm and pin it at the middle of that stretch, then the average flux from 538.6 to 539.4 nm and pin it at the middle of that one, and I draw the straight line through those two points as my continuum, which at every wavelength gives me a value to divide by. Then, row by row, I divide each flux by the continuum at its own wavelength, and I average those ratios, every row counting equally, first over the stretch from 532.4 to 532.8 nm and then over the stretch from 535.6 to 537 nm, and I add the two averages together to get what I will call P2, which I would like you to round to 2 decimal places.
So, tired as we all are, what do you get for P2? 1.90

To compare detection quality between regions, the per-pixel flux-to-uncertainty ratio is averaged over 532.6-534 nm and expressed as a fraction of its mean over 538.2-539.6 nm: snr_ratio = 0.95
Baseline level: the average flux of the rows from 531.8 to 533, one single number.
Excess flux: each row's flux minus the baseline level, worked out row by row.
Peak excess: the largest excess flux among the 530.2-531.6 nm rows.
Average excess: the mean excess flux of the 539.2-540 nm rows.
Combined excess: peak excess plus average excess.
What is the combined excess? 1.9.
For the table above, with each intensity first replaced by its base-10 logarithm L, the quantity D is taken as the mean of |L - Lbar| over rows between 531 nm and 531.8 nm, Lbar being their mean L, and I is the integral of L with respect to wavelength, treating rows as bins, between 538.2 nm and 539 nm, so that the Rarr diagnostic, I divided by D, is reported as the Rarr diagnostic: 58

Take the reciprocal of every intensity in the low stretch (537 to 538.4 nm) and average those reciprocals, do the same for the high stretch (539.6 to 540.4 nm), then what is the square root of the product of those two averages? 0.0537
